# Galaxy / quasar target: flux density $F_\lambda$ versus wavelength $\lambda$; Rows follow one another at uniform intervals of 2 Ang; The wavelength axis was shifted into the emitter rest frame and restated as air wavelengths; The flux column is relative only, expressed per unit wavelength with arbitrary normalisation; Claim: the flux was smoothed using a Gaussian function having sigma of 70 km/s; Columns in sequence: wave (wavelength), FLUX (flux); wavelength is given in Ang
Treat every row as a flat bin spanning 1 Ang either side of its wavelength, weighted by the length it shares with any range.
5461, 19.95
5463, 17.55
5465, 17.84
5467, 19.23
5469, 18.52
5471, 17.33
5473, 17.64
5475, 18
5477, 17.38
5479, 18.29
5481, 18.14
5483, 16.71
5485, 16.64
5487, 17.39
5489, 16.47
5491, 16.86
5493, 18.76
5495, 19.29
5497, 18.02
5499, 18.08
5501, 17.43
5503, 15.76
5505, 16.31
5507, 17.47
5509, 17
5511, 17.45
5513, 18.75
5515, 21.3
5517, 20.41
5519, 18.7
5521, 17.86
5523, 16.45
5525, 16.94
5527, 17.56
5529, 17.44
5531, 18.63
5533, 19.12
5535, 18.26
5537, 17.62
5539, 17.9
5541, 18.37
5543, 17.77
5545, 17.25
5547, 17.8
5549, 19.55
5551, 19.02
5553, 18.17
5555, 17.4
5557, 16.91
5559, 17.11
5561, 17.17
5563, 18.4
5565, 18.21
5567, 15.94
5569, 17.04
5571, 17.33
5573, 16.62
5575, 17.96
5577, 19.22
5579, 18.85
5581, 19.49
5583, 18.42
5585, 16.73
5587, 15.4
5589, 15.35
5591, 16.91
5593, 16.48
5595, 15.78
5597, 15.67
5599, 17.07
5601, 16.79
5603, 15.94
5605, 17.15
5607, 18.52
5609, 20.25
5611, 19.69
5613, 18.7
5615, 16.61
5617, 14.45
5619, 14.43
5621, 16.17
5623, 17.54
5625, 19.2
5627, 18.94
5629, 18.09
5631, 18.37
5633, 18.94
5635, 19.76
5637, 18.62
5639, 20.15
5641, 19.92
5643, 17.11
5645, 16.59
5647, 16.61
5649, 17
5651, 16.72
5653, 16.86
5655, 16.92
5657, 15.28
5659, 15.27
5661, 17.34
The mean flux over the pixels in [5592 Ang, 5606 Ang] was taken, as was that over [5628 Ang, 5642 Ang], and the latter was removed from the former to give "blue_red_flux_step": -2.7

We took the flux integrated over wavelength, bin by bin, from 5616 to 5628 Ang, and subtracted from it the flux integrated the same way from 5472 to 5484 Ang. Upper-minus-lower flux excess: -11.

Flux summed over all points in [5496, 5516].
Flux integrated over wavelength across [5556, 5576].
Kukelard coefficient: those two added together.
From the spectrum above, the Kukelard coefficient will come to 523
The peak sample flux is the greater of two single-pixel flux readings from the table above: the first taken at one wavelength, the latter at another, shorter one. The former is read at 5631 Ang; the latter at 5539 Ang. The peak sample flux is 18.4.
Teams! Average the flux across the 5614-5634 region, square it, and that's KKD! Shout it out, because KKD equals 298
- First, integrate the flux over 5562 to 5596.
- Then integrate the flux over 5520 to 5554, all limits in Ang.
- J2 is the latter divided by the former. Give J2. 1.04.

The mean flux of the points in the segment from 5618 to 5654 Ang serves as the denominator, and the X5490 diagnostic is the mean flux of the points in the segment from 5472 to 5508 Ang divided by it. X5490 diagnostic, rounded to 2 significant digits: 0.98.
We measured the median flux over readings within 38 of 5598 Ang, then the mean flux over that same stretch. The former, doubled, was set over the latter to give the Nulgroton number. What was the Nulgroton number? 1.98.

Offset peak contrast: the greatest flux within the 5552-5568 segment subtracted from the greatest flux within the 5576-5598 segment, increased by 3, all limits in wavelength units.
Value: 4.1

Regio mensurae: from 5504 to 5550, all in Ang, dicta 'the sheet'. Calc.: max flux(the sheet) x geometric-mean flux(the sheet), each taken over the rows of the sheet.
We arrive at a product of 384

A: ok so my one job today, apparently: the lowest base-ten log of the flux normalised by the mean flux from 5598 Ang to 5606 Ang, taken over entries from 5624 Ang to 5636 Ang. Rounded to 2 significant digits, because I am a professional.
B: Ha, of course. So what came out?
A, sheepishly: 0.034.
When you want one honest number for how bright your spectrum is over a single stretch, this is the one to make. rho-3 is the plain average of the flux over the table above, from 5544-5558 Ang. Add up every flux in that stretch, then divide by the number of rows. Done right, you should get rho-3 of 18.0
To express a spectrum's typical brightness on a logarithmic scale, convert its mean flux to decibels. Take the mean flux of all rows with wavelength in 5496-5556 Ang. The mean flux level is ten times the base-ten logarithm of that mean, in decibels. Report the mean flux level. 12.6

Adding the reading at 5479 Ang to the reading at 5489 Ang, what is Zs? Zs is 34.8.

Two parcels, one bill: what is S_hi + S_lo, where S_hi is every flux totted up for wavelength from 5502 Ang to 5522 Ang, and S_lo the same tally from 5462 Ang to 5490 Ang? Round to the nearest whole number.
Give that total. 428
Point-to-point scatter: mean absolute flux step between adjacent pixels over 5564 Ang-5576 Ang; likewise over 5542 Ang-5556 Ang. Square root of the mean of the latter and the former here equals 0.99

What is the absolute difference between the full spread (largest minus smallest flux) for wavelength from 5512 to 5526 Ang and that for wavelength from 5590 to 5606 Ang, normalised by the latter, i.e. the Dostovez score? 2.3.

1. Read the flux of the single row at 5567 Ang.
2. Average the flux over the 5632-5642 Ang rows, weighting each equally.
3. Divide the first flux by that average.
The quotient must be 0.82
